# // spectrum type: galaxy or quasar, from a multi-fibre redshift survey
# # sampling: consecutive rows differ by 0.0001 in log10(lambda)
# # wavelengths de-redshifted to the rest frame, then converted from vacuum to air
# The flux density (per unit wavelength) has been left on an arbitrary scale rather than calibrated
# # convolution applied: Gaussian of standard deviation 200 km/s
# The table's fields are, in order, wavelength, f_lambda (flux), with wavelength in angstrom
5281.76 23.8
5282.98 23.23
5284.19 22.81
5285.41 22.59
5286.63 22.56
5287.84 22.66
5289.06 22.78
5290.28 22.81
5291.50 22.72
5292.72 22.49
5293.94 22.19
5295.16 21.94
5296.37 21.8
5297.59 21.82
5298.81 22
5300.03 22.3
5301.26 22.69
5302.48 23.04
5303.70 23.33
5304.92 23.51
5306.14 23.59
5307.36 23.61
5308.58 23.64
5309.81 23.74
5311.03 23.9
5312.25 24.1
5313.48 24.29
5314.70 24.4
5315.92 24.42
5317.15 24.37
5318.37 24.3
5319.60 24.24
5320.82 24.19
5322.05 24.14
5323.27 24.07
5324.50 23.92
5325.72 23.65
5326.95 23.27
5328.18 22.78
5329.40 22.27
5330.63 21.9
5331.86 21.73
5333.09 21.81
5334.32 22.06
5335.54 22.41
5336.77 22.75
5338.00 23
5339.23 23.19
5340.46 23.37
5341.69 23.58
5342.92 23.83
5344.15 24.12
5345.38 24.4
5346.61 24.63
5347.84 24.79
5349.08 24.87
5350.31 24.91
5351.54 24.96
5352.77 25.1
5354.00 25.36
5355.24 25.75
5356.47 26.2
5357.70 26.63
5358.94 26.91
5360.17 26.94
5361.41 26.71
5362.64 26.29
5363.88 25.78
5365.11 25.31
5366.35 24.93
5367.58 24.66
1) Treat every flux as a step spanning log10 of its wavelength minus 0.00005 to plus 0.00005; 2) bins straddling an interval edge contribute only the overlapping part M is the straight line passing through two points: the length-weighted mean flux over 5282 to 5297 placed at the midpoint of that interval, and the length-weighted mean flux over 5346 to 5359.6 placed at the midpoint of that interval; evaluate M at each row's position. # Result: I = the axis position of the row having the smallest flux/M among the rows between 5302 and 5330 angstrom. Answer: 5329.40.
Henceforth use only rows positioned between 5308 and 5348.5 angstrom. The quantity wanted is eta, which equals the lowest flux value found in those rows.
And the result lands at 21.73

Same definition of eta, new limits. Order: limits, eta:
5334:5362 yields 22.06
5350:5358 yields 24.91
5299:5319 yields 22.3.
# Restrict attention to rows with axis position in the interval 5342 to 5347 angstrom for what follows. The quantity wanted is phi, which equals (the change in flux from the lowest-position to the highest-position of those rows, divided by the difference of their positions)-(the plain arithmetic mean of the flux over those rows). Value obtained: -24.0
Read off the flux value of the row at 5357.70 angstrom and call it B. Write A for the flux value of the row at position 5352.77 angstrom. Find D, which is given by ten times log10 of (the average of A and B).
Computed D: 14.1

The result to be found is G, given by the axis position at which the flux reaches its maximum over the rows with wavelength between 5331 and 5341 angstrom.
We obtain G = 5340.46 angstrom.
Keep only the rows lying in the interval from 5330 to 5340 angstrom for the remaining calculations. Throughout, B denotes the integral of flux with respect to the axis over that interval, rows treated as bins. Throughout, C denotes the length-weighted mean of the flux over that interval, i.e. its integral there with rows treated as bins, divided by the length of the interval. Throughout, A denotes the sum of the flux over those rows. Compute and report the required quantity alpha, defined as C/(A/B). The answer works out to 28.0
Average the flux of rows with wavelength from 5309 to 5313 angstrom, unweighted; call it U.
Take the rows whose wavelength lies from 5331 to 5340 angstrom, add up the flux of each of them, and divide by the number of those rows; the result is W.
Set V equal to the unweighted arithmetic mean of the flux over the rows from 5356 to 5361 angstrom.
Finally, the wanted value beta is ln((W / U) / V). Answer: -3.35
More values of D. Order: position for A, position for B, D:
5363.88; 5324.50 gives 14.0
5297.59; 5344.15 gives 13.6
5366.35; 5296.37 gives 13.7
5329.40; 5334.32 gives 13.5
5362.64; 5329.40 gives 13.9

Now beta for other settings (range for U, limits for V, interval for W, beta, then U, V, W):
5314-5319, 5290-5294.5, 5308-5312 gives -3.14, 24.4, 22.6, 23.8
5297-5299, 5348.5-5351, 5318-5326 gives -3.12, 21.9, 24.9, 24.1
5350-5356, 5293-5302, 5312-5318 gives -3.13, 25.2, 22.1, 24.3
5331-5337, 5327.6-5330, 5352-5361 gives -2.95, 22.2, 22.5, 26.1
